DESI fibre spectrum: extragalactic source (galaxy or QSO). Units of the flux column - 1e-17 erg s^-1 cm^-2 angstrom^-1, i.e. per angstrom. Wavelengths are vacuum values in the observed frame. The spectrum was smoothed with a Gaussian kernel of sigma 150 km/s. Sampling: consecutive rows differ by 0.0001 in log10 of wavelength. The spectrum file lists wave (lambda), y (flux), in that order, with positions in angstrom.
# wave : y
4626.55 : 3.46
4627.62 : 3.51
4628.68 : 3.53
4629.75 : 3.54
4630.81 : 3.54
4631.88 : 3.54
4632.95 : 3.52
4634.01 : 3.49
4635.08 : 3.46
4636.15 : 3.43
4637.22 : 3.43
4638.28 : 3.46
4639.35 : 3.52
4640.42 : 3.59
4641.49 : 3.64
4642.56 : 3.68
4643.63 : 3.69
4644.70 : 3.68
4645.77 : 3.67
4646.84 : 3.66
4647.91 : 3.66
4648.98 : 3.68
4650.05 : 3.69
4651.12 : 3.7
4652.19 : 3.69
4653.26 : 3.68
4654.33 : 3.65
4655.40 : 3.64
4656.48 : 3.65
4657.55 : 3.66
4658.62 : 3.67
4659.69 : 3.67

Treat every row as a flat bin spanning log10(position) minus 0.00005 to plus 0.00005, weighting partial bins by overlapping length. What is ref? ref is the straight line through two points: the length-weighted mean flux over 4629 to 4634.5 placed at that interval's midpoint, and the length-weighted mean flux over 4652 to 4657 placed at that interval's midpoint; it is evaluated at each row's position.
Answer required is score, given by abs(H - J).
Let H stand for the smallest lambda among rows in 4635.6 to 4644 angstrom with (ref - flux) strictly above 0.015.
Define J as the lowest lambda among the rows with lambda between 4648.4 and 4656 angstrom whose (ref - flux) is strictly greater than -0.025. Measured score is 18.2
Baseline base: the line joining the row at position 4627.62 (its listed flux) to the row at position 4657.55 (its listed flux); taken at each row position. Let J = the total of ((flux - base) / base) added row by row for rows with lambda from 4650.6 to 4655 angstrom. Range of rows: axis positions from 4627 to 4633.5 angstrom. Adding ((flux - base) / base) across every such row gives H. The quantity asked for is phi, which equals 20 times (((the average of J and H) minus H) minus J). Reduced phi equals -0.6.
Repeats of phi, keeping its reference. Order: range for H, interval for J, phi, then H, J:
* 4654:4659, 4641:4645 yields -0.9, -0.001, 0.09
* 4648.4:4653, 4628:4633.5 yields -0.8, 0.072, 0.01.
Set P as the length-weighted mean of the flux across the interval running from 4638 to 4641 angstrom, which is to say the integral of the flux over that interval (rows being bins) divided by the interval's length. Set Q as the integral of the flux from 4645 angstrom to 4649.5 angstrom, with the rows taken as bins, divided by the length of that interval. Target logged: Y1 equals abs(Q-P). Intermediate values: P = 3.52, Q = 3.67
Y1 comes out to 0.14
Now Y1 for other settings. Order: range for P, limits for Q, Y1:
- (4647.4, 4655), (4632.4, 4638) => 0.21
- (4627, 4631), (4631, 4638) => 0.05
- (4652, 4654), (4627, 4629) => 0.17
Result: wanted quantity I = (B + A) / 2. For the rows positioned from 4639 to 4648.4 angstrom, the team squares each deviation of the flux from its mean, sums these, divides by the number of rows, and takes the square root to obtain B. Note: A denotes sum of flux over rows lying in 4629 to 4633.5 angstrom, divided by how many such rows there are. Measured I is 1.79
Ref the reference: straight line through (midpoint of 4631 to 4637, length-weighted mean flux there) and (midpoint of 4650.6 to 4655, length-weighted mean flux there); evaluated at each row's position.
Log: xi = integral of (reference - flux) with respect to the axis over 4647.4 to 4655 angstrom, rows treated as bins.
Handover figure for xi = -0.09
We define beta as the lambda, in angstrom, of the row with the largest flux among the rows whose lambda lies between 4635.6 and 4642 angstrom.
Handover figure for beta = 4641.49 angstrom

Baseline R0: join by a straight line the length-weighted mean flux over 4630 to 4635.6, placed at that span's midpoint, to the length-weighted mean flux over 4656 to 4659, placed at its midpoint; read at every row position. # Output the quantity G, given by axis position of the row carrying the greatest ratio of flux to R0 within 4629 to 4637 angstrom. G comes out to 4629.75 angstrom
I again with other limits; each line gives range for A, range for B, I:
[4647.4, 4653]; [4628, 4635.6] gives 1.86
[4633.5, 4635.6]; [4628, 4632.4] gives 1.74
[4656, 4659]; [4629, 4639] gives 1.85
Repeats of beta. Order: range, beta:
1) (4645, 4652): 4651.12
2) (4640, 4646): 4643.63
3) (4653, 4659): 4653.26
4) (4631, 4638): 4631.88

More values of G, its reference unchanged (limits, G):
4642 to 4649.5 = 4643.63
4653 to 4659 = 4653.26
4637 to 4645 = 4643.63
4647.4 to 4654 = 4651.12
